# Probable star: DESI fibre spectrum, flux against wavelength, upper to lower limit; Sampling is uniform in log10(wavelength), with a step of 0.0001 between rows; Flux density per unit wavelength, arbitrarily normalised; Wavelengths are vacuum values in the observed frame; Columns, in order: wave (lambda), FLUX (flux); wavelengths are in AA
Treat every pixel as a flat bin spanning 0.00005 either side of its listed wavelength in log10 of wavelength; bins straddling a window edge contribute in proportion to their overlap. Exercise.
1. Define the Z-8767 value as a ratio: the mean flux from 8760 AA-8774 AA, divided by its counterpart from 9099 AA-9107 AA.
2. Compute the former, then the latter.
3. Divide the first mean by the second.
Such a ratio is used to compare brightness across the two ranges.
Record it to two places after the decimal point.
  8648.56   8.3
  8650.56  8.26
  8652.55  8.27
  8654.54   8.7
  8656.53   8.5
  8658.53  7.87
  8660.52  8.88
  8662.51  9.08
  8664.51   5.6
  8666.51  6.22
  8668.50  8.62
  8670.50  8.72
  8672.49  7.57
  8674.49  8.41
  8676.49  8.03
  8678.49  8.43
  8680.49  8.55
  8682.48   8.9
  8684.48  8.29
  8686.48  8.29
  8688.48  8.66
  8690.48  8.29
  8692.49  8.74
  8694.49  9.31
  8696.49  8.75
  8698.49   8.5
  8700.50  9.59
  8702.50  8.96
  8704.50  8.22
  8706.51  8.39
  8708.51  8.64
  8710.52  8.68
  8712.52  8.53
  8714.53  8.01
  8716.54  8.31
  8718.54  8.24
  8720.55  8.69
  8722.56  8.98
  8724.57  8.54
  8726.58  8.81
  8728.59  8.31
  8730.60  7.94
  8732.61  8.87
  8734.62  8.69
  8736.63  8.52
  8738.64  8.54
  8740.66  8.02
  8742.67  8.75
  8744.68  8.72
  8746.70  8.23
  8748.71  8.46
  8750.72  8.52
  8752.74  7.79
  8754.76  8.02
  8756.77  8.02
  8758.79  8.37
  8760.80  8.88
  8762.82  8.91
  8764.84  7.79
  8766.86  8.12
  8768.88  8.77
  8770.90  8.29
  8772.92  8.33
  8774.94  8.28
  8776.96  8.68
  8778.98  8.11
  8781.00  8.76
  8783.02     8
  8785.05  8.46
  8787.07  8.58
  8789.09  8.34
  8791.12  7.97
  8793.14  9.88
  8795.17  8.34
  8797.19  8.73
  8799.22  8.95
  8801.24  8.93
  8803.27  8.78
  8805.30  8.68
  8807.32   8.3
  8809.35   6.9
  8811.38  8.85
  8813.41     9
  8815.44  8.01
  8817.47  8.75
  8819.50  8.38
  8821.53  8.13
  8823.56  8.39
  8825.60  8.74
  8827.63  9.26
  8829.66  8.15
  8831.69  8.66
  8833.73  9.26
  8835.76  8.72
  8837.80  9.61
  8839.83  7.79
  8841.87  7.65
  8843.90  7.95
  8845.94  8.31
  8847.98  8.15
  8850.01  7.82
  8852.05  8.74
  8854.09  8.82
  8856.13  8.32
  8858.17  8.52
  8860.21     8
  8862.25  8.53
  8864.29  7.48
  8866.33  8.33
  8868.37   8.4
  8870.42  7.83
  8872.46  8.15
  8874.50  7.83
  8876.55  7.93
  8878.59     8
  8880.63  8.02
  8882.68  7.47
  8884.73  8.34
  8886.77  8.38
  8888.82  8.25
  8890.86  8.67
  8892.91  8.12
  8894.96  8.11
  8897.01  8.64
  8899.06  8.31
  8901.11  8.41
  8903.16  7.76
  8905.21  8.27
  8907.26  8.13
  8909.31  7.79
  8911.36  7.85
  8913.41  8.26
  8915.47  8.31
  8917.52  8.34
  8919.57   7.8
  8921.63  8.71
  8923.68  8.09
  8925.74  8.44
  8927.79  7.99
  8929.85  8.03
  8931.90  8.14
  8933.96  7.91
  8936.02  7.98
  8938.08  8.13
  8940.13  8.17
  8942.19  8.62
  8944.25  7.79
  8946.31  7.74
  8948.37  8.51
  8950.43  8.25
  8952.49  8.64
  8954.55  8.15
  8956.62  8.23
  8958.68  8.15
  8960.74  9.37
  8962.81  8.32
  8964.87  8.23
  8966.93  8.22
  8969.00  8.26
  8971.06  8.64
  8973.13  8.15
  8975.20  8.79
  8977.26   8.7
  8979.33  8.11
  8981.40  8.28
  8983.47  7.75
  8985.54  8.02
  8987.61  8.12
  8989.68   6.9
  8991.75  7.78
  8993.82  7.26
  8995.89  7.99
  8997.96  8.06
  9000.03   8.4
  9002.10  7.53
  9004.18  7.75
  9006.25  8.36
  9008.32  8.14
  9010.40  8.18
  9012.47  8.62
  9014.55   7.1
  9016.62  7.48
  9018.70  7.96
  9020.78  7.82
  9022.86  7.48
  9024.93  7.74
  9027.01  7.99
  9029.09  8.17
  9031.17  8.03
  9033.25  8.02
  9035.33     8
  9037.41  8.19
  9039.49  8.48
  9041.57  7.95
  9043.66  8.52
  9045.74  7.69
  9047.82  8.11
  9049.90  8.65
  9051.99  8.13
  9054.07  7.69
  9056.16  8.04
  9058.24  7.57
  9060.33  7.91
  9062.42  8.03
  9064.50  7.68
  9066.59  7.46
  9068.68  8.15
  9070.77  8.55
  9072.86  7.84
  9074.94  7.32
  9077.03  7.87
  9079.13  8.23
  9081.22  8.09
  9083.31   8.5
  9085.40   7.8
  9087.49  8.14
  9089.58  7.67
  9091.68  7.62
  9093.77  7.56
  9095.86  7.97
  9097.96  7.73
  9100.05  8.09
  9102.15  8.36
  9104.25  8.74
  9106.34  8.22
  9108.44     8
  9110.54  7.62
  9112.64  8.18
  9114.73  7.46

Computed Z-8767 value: 1.01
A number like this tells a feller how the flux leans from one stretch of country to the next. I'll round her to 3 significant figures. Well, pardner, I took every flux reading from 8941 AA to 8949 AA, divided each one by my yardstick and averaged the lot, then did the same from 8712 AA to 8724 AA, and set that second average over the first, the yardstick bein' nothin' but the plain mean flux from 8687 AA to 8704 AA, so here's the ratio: 1.04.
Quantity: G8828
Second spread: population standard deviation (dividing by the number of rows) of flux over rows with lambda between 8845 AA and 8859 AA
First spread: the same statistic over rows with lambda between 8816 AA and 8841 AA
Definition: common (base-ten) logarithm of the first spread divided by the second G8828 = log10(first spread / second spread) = 0.20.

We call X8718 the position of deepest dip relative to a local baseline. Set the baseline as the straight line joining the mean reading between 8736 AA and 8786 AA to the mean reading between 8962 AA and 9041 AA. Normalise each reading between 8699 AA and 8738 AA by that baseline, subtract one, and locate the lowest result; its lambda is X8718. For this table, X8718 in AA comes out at 8730.60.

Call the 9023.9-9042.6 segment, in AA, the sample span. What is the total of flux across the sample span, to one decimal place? 72.6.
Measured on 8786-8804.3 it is 78.5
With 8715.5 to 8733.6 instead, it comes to 76.7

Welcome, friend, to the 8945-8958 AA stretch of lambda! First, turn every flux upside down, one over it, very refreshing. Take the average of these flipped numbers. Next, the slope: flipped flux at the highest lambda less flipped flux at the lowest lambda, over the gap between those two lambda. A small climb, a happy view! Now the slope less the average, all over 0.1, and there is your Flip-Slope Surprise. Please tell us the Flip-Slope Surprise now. -1.22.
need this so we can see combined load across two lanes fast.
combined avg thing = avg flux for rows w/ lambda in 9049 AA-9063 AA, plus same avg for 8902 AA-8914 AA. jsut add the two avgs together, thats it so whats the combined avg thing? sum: 16.0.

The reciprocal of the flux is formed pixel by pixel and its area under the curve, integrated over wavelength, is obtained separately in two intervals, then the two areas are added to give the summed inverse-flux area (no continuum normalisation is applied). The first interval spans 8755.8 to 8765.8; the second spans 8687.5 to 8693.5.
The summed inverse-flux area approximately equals 1.9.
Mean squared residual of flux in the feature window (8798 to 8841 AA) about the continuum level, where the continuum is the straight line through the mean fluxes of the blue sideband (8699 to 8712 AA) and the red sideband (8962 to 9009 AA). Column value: 0.35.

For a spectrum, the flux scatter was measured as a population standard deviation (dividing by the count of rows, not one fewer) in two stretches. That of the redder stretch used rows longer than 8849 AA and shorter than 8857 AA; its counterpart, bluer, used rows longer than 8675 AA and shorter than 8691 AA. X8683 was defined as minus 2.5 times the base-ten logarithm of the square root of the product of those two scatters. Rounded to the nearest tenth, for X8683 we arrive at 1.2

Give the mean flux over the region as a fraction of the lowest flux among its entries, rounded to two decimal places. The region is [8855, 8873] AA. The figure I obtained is 1.09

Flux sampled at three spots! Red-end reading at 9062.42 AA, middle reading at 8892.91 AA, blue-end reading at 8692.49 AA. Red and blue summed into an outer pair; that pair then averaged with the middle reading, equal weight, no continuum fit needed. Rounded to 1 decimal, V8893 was 12.4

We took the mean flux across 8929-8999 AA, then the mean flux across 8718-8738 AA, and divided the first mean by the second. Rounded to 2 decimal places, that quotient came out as 0.95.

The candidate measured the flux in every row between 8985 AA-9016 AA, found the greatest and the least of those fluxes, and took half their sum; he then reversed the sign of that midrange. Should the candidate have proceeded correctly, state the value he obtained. -7.8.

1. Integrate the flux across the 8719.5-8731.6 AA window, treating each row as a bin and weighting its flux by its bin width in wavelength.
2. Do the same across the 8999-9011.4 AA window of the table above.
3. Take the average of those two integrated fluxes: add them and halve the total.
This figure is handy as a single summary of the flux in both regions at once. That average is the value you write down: 101.6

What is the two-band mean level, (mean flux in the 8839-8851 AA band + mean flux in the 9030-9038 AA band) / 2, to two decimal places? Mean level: 8.00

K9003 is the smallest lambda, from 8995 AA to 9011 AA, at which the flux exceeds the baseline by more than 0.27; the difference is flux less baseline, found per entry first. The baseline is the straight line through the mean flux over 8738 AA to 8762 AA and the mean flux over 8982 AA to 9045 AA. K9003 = 9000.03 AA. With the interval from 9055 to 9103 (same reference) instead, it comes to 9068.68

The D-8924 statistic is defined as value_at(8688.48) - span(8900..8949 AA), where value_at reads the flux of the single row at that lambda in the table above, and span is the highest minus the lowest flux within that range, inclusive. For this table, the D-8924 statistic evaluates 7.7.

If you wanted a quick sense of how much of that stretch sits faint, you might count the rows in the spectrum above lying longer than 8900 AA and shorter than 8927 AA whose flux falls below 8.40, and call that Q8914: 10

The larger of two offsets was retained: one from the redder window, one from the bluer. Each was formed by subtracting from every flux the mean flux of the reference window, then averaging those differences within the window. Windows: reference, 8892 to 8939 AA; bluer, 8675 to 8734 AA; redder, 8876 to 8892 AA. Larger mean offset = 0.41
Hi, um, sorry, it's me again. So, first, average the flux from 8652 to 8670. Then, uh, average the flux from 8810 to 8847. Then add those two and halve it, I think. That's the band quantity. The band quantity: 8.25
